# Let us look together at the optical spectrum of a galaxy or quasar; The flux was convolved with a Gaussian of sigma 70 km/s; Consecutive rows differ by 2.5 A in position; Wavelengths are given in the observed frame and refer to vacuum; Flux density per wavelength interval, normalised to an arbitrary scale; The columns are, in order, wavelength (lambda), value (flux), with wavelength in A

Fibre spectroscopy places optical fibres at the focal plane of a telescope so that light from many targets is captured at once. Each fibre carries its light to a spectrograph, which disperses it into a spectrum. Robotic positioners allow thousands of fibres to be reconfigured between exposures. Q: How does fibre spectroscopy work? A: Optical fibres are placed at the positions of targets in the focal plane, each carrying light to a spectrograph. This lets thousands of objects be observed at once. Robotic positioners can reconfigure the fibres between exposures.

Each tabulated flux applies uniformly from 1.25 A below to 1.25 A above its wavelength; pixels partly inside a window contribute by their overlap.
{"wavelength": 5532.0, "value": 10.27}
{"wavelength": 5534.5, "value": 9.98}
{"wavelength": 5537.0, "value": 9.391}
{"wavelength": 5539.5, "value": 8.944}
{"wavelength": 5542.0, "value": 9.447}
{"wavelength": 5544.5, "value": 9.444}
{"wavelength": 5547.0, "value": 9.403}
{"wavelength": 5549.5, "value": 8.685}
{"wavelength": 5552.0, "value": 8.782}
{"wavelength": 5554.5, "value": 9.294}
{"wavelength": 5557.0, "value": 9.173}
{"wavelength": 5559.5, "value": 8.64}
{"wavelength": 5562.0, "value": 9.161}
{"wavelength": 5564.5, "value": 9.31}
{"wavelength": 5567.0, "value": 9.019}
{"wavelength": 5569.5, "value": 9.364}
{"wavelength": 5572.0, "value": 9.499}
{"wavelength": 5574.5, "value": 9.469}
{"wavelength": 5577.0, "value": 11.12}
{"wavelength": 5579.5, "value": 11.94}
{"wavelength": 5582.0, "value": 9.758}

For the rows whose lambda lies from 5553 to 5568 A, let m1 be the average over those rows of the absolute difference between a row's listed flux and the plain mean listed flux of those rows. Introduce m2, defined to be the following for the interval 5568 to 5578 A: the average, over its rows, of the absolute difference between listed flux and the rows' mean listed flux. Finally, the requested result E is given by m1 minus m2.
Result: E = -0.45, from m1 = 0.180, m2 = 0.63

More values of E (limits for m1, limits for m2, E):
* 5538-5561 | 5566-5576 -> 0.13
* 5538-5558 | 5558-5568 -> 0.05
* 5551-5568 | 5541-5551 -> -0.07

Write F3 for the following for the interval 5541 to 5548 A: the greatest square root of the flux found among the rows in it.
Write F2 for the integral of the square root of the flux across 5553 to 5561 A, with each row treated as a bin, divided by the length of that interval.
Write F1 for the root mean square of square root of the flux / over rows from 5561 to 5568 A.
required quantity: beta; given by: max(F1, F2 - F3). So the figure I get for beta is 3.03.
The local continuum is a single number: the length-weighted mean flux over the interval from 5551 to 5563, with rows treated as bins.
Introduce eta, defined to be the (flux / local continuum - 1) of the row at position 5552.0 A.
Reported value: -0.03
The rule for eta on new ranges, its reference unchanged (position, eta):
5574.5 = 0.05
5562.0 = 0.02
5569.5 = 0.04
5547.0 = 0.04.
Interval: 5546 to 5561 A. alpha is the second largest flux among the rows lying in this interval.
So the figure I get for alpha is 9.294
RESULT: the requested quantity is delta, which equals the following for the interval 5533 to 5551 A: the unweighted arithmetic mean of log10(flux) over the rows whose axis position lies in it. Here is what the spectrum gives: 0.969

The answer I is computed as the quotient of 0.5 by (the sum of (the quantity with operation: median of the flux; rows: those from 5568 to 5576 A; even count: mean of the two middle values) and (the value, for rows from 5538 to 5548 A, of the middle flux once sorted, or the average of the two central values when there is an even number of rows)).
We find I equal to 0.0265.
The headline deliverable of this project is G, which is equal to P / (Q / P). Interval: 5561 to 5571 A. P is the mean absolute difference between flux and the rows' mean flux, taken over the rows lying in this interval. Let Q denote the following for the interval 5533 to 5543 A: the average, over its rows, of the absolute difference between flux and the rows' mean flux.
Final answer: 0.056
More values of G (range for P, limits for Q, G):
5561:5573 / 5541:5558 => 0.082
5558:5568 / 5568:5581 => 0.041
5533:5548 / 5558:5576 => 0.155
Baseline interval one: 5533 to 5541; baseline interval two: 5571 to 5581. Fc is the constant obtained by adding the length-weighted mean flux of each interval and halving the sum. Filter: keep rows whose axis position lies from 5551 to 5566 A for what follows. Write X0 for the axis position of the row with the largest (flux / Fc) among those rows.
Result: 5564.5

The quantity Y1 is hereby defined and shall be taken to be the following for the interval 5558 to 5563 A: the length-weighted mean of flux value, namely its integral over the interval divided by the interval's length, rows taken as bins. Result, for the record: 8.9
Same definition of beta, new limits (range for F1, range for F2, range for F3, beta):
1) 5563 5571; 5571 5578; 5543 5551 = 3.04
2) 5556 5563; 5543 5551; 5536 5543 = 3.00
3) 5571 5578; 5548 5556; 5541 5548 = 3.17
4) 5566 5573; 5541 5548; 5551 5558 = 3.05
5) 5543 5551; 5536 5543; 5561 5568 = 3.03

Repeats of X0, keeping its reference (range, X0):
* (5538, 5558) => 5542.0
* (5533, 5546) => 5534.5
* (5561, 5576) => 5572.0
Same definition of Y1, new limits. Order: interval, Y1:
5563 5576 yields 9.4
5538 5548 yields 9.3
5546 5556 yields 9.0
